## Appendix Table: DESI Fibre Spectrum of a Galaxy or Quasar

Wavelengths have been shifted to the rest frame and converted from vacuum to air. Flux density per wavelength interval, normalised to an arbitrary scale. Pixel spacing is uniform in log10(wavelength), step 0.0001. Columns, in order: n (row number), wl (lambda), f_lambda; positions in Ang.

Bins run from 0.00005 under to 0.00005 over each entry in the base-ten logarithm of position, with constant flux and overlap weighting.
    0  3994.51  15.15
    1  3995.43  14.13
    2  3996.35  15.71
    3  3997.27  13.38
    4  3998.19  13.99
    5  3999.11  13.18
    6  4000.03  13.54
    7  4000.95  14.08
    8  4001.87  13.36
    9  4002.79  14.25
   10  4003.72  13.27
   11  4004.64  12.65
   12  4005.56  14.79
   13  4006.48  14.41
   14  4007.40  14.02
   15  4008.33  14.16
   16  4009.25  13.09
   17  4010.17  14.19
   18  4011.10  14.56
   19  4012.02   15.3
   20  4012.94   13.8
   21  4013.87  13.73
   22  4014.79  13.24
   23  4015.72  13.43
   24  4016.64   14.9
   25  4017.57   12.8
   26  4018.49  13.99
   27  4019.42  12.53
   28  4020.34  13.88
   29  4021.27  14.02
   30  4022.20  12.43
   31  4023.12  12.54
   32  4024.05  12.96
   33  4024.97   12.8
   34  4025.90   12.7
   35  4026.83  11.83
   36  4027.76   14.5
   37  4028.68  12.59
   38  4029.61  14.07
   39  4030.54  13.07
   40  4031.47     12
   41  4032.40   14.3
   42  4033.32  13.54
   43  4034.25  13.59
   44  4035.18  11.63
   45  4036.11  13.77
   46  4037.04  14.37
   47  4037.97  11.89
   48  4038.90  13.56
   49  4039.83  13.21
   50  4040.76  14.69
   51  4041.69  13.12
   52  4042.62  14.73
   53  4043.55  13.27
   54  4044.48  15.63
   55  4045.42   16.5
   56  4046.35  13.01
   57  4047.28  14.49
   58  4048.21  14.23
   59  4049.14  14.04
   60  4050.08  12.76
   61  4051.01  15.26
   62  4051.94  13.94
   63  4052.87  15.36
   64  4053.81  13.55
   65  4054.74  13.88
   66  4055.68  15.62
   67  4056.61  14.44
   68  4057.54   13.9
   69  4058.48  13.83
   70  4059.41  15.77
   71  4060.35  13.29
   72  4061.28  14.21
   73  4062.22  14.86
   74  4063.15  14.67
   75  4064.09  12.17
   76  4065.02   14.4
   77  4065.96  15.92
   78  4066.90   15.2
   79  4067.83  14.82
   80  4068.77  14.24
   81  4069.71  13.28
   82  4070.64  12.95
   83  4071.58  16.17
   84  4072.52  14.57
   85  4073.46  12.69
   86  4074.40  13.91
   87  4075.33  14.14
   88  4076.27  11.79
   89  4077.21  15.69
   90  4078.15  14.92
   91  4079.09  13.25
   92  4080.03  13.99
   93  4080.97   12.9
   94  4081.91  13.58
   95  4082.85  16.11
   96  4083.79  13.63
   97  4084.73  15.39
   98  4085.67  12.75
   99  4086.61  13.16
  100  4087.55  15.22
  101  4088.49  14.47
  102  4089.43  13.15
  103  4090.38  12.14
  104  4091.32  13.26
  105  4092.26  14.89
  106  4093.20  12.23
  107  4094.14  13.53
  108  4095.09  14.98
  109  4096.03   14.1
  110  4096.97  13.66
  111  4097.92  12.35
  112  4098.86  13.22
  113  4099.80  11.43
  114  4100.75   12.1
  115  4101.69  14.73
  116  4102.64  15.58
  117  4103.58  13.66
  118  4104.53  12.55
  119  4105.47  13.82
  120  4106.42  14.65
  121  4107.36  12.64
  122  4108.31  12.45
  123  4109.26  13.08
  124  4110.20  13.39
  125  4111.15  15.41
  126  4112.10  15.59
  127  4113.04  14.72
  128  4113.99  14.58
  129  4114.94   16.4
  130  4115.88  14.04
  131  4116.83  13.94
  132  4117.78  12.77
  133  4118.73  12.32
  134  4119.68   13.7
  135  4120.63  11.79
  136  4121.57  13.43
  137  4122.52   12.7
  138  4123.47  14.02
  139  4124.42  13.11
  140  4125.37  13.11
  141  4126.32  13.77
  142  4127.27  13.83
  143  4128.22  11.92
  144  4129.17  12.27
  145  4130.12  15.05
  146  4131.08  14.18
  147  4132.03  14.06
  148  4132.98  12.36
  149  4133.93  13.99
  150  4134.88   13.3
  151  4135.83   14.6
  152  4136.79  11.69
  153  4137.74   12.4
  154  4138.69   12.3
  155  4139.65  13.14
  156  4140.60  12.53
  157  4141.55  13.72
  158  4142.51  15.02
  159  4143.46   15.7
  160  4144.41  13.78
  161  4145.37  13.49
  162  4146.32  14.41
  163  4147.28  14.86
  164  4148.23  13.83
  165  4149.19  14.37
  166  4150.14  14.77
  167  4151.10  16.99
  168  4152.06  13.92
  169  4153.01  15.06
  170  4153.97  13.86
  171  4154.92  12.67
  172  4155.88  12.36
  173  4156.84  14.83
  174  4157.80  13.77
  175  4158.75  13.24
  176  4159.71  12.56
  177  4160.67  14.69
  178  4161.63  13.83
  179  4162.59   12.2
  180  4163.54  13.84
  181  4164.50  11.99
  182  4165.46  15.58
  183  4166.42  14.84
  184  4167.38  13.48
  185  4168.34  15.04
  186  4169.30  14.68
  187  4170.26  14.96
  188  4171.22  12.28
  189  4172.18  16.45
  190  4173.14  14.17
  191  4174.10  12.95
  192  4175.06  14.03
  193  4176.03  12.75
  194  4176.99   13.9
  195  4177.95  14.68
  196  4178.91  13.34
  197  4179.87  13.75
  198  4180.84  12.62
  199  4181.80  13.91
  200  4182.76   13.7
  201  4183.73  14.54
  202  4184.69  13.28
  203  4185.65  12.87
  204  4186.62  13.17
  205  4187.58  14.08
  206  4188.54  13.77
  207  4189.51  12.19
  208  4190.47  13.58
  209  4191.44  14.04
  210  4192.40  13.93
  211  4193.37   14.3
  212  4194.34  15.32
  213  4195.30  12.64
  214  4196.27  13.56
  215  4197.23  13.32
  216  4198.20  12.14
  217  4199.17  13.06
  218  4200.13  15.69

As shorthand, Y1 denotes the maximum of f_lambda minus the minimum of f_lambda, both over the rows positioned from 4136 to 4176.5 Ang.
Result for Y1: 5.3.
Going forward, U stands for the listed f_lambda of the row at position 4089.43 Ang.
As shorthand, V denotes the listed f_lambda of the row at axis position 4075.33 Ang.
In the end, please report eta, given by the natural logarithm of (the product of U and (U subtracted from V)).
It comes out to 2.57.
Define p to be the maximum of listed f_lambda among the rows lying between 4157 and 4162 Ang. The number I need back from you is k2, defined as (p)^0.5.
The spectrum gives 3.83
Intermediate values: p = 14.69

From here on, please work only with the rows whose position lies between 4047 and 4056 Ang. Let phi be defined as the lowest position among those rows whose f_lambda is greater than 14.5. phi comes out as 4051.01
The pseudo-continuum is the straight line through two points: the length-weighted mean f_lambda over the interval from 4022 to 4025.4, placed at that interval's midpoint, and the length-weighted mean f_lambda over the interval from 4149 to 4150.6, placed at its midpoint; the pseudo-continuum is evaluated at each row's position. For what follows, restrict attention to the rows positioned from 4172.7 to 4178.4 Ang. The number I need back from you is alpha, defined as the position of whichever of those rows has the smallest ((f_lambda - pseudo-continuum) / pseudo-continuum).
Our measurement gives 4176.03 Ang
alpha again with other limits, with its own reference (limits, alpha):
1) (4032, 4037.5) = 4035.18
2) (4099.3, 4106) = 4099.80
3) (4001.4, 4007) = 4004.64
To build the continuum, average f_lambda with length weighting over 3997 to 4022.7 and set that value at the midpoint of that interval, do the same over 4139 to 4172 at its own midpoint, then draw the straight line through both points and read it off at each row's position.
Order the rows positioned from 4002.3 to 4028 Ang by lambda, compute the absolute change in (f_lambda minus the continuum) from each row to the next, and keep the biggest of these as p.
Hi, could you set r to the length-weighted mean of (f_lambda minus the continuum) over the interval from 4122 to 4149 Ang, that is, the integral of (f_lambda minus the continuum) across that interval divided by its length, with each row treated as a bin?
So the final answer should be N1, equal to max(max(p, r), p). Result 2.7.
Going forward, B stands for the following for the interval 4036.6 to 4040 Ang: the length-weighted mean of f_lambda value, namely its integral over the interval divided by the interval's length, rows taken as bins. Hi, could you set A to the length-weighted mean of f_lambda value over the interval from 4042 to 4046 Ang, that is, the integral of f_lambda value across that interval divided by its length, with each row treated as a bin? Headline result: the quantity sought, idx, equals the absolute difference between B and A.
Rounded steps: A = 14.9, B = 13.3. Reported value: 1.6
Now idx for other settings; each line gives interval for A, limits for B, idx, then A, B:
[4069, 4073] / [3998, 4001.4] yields 0.5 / 14.2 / 13.7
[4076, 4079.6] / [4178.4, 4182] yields 0.6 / 14.0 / 13.4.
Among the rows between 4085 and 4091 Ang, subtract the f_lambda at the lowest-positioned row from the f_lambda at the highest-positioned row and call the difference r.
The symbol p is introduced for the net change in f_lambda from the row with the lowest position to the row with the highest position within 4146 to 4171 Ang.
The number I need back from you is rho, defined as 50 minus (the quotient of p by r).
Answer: 50.9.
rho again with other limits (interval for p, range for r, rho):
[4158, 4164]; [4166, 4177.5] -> 50.6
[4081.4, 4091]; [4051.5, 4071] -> 48.5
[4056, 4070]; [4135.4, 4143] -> 52.8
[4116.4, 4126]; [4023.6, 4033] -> 50.6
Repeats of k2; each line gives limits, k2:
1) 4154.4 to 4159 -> 3.85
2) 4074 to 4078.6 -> 3.96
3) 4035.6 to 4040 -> 3.79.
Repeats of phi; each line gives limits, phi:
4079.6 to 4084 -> 4082.85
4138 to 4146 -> 4142.51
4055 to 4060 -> 4055.68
